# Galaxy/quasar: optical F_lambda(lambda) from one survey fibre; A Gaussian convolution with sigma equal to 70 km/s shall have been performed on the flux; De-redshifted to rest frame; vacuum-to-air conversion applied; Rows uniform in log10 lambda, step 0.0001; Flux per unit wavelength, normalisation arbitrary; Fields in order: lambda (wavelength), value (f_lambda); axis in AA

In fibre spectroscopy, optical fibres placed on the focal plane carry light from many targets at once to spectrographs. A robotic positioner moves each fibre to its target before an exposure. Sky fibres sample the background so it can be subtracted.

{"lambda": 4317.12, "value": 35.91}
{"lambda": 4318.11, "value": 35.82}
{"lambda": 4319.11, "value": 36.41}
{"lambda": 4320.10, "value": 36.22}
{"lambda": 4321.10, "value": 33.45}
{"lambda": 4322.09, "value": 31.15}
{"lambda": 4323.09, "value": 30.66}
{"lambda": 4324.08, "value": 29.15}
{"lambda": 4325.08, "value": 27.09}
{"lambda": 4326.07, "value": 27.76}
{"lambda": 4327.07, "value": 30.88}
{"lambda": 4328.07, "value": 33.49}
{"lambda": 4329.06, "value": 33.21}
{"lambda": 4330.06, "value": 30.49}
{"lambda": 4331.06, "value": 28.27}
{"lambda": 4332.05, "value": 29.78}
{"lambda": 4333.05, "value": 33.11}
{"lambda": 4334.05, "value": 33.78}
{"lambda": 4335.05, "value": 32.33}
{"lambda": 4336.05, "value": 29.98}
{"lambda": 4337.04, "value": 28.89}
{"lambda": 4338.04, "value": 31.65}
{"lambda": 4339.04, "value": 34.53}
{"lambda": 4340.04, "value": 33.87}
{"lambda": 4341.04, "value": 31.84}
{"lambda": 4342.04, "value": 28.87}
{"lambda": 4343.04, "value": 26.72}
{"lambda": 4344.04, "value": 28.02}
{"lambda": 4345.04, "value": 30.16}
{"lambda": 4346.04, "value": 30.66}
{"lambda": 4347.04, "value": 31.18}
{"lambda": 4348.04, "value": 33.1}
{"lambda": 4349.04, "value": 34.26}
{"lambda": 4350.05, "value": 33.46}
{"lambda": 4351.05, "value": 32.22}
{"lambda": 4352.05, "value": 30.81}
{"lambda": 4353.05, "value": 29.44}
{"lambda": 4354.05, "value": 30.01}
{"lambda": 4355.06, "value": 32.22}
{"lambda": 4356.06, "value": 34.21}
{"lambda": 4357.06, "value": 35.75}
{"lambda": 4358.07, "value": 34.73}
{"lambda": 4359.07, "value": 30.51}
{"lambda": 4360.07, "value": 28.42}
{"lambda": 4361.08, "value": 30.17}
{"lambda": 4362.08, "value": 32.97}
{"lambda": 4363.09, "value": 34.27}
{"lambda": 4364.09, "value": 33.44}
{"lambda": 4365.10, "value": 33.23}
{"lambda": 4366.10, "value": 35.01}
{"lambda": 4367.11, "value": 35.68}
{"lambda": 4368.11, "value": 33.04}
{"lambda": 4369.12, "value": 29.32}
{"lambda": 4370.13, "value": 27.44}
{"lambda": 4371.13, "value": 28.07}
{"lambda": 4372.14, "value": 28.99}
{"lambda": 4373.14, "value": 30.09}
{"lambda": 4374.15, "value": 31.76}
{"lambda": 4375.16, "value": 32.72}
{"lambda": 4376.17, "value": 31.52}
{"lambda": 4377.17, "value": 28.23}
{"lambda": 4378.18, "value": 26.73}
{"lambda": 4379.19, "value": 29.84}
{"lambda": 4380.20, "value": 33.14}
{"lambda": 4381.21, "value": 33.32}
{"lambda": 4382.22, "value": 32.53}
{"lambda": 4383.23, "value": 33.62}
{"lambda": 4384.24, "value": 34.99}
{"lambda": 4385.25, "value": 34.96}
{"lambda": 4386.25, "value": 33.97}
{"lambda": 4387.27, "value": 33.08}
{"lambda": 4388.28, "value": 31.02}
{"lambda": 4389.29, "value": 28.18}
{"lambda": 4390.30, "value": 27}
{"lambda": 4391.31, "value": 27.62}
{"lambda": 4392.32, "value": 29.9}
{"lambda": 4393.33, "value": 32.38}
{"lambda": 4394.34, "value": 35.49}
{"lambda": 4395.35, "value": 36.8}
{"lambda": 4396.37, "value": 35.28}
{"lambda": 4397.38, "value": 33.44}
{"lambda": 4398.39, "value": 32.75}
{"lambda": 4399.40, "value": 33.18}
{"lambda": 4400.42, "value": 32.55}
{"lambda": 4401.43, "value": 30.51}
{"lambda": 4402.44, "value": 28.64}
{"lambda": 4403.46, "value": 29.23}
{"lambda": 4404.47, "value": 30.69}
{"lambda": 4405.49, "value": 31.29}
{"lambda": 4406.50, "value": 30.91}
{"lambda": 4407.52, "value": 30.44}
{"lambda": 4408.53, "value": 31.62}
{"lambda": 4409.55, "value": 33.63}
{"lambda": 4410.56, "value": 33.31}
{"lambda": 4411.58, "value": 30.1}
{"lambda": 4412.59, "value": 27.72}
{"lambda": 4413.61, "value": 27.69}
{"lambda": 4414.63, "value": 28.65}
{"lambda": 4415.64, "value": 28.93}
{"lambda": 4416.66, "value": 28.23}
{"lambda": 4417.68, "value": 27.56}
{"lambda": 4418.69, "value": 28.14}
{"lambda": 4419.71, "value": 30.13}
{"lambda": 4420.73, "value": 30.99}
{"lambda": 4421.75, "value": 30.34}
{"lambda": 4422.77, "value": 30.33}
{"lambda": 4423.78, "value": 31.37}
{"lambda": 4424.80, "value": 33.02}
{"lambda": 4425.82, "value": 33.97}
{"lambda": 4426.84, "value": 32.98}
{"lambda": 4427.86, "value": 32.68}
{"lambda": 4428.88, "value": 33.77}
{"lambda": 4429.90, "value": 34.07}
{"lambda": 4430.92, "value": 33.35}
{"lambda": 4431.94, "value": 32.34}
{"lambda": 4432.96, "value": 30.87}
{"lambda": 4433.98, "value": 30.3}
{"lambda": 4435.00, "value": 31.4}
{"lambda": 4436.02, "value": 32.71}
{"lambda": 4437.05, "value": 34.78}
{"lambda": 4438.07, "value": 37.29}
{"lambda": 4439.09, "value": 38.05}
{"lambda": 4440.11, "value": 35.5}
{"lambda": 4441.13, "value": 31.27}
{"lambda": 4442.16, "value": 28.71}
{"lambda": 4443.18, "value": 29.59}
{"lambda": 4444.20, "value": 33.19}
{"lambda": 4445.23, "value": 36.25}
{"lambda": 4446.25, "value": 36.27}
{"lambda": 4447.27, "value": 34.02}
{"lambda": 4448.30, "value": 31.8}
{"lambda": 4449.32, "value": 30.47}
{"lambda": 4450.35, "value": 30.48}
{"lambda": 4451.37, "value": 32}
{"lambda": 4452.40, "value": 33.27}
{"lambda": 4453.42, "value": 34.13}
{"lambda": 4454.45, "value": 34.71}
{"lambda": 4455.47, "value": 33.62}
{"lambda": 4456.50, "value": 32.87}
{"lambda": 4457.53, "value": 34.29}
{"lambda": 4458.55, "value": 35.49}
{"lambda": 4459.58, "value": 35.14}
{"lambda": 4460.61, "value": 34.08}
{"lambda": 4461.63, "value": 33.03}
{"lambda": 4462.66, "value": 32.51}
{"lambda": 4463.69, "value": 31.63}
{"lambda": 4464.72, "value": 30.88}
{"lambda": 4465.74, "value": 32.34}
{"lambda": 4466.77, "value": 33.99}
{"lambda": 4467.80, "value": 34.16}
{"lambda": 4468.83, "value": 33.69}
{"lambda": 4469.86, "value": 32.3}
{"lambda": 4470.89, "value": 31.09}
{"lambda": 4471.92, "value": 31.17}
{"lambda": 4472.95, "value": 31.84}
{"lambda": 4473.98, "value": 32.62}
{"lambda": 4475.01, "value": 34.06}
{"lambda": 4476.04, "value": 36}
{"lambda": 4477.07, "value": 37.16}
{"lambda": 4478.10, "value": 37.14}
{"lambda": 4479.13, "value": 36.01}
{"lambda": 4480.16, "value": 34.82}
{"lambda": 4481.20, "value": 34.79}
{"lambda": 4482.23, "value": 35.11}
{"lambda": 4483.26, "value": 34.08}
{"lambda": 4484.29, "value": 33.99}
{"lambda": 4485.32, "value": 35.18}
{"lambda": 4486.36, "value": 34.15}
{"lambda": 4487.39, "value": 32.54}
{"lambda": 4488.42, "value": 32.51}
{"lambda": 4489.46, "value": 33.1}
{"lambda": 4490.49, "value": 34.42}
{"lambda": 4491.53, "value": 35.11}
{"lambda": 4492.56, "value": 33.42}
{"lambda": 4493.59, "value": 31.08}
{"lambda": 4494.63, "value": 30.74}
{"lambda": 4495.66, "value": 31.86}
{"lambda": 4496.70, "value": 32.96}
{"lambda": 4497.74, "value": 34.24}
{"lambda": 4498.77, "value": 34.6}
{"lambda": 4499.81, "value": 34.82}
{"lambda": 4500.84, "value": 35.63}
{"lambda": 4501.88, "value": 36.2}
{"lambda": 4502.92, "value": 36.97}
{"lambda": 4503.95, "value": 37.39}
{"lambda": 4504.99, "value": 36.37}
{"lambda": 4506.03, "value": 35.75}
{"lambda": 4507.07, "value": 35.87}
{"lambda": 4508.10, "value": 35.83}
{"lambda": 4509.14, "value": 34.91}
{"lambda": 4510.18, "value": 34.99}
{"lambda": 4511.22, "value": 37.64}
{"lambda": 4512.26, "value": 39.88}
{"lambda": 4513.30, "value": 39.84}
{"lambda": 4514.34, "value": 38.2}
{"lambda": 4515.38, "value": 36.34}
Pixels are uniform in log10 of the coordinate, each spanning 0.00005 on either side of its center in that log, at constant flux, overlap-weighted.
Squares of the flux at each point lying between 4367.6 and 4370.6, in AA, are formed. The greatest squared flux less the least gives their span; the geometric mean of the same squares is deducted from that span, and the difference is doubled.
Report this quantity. -1104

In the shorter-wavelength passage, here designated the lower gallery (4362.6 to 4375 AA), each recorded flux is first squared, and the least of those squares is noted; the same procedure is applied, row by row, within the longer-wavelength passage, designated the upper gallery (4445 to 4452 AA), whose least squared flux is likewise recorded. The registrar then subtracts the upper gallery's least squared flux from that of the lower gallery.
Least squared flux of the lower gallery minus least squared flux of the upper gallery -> -175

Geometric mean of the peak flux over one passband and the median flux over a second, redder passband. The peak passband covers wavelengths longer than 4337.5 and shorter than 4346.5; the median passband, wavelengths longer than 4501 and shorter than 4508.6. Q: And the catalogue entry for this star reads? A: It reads 35.4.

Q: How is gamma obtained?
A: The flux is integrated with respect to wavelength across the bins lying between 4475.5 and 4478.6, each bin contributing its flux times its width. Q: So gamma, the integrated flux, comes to 114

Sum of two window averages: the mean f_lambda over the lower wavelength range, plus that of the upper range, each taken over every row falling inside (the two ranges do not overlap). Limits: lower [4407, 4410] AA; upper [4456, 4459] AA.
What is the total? 66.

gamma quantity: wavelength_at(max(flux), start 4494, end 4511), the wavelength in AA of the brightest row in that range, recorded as 4503.95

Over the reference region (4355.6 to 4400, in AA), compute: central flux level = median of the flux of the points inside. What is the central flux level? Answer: 32.9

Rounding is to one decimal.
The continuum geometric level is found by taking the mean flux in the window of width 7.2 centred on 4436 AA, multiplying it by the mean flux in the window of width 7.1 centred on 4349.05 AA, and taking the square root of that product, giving 32.9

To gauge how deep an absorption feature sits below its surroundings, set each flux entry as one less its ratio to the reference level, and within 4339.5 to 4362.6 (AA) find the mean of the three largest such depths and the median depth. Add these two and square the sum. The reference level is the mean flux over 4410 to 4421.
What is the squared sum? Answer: 0.00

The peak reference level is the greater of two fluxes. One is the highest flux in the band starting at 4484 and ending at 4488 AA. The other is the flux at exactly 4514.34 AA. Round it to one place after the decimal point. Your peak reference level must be 38.2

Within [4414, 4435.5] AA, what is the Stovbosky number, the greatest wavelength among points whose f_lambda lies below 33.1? 4435.00 AA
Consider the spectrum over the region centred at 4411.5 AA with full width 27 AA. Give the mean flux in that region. 30.4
